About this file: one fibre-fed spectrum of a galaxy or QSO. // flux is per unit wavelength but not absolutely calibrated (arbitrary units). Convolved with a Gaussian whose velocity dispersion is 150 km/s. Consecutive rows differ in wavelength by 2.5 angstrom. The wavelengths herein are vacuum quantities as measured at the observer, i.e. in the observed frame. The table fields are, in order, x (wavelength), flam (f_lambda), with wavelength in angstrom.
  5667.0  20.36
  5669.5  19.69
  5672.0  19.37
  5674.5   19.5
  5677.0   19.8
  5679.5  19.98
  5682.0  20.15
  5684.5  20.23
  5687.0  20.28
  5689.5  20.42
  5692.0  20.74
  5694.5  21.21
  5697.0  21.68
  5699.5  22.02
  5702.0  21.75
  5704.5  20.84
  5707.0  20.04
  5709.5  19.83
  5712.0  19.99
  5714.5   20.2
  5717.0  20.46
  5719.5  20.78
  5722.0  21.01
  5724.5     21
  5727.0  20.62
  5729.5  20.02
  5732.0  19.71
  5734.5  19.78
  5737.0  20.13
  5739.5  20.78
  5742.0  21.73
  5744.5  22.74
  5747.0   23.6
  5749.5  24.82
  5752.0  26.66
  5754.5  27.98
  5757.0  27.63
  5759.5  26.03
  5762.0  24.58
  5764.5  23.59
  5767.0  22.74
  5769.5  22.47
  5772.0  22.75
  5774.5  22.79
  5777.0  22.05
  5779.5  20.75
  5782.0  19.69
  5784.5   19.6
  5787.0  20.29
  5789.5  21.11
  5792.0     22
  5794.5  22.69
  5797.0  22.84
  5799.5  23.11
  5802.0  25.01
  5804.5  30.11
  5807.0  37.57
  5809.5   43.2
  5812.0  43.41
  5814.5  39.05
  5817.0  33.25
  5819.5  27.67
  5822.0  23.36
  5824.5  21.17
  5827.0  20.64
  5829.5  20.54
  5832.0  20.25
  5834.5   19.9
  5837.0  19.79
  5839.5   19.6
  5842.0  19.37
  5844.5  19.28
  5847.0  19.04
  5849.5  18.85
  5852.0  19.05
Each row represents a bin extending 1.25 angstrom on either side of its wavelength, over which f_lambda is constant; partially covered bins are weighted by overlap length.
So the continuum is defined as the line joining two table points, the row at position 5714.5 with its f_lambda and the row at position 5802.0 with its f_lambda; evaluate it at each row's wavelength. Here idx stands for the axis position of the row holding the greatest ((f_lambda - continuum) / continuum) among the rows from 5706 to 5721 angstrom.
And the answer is 5719.5 angstrom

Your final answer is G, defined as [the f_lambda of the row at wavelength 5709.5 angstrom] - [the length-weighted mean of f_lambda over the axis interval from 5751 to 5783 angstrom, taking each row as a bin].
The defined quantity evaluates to -4.0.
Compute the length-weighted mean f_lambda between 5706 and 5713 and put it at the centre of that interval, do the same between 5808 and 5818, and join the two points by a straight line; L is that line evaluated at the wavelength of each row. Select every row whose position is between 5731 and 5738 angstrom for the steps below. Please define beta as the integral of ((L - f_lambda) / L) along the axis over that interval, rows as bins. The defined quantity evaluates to 1.4 angstrom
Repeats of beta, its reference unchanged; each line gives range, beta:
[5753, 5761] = 0.5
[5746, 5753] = 0.7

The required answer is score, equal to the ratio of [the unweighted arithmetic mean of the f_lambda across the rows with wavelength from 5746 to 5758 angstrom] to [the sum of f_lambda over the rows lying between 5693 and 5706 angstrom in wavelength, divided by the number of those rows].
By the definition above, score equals 1.2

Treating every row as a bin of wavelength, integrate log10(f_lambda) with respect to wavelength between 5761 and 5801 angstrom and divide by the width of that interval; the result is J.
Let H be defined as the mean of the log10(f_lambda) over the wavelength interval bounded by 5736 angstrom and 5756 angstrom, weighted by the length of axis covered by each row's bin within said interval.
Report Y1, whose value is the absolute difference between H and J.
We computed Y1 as 0.03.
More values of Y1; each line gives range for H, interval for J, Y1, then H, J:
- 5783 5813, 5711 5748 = 0.10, 1.42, 1.32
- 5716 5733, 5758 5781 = 0.05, 1.31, 1.36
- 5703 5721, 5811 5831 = 0.13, 1.31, 1.44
